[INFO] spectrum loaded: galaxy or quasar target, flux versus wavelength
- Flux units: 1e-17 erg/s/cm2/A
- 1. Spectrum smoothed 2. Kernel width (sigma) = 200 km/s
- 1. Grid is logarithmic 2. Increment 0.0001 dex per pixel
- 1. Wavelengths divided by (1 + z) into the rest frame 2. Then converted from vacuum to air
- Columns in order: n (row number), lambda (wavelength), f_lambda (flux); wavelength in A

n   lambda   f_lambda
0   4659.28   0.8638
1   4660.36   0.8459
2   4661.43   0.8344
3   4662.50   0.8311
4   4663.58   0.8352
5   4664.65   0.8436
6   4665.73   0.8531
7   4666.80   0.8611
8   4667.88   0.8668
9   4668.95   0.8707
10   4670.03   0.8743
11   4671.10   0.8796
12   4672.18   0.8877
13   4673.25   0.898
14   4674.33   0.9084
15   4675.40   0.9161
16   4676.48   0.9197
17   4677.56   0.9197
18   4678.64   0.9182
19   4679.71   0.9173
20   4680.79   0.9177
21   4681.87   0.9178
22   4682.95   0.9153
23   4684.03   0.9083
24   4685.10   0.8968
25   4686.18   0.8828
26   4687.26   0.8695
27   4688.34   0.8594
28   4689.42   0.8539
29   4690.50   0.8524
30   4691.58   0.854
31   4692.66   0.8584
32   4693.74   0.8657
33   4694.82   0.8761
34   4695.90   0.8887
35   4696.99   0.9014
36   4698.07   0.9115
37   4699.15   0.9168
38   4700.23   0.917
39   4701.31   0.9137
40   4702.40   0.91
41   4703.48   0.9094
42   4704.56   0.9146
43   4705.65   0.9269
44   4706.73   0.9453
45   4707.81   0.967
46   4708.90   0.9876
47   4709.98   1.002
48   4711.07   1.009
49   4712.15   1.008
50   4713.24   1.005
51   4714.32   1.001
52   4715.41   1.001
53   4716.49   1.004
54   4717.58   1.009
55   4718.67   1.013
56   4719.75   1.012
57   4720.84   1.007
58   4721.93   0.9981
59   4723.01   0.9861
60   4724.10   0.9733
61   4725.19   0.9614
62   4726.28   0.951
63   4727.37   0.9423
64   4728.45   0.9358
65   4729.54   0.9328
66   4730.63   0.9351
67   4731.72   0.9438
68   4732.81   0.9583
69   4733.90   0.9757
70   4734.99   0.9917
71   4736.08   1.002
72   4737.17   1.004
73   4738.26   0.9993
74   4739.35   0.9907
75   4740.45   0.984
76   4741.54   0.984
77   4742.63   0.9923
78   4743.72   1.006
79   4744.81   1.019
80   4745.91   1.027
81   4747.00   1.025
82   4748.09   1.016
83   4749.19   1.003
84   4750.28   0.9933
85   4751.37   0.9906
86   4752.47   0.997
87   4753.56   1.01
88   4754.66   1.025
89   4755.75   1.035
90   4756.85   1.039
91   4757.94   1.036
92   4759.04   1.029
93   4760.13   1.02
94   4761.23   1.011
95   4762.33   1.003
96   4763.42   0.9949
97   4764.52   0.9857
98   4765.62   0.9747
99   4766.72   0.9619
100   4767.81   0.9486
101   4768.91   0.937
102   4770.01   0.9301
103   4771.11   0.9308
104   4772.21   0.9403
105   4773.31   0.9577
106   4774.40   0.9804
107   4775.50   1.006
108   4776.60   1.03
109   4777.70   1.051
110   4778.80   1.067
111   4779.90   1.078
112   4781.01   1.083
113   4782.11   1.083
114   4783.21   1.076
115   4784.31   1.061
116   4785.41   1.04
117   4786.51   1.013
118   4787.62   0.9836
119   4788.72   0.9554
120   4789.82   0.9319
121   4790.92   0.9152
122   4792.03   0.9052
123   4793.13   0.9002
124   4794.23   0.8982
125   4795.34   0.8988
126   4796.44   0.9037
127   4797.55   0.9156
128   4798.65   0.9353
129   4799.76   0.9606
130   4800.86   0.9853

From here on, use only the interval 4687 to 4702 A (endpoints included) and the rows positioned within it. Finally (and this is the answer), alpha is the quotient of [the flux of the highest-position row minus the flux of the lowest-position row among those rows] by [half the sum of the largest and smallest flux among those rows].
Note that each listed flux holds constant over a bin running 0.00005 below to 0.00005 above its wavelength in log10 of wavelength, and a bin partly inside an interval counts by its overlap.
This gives 0.050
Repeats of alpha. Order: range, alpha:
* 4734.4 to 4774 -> -0.035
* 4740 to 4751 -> 0.009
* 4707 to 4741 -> 0.017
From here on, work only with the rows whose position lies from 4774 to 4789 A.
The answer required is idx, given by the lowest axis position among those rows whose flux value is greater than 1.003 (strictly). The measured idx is 4775.50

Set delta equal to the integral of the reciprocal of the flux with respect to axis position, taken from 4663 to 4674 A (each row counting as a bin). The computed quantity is 12.7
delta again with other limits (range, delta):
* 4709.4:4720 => 10.5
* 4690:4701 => 12.4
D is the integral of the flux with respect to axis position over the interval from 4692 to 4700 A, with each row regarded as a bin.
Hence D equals 7.1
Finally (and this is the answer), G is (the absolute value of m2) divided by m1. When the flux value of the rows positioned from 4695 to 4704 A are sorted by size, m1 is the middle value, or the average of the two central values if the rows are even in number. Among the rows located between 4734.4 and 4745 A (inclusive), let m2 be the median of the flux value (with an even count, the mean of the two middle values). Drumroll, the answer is 1.09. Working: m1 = 0.91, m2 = 1.00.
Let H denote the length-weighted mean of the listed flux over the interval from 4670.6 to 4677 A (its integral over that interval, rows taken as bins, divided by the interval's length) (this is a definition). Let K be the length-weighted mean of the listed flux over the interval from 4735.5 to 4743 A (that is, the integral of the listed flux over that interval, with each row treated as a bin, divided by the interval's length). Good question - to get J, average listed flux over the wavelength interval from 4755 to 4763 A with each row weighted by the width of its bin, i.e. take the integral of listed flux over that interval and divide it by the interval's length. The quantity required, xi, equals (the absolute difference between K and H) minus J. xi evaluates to -0.93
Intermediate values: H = 0.90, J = 1.03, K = 0.99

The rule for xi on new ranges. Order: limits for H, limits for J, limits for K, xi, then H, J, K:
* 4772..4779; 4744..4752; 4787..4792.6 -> -0.94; 1.01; 1.01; 0.94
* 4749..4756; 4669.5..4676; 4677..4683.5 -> -0.80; 1.01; 0.90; 0.92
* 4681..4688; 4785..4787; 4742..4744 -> -0.93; 0.90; 1.03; 1.00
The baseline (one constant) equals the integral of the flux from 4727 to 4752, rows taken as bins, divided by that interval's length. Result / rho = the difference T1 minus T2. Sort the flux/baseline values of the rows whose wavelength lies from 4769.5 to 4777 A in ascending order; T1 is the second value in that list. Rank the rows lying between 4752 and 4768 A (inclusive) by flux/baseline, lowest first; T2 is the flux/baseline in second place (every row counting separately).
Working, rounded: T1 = 0.94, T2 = 0.976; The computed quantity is -0.03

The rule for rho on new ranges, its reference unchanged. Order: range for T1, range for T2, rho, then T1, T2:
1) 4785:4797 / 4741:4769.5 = -0.05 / 0.91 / 0.963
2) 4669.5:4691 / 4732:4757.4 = -0.12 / 0.87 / 0.990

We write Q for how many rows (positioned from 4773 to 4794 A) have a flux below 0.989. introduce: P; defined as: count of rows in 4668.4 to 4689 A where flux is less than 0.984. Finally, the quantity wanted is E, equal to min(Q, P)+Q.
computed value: 16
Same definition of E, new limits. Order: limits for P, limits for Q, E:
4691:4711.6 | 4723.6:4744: 24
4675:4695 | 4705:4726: 14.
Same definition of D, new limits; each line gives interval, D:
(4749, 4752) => 3.0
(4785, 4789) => 4.0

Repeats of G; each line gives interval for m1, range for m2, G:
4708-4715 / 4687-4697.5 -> 0.86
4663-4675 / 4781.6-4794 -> 1.13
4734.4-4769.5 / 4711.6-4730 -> 1.00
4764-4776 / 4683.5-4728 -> 0.97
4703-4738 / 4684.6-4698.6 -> 0.88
